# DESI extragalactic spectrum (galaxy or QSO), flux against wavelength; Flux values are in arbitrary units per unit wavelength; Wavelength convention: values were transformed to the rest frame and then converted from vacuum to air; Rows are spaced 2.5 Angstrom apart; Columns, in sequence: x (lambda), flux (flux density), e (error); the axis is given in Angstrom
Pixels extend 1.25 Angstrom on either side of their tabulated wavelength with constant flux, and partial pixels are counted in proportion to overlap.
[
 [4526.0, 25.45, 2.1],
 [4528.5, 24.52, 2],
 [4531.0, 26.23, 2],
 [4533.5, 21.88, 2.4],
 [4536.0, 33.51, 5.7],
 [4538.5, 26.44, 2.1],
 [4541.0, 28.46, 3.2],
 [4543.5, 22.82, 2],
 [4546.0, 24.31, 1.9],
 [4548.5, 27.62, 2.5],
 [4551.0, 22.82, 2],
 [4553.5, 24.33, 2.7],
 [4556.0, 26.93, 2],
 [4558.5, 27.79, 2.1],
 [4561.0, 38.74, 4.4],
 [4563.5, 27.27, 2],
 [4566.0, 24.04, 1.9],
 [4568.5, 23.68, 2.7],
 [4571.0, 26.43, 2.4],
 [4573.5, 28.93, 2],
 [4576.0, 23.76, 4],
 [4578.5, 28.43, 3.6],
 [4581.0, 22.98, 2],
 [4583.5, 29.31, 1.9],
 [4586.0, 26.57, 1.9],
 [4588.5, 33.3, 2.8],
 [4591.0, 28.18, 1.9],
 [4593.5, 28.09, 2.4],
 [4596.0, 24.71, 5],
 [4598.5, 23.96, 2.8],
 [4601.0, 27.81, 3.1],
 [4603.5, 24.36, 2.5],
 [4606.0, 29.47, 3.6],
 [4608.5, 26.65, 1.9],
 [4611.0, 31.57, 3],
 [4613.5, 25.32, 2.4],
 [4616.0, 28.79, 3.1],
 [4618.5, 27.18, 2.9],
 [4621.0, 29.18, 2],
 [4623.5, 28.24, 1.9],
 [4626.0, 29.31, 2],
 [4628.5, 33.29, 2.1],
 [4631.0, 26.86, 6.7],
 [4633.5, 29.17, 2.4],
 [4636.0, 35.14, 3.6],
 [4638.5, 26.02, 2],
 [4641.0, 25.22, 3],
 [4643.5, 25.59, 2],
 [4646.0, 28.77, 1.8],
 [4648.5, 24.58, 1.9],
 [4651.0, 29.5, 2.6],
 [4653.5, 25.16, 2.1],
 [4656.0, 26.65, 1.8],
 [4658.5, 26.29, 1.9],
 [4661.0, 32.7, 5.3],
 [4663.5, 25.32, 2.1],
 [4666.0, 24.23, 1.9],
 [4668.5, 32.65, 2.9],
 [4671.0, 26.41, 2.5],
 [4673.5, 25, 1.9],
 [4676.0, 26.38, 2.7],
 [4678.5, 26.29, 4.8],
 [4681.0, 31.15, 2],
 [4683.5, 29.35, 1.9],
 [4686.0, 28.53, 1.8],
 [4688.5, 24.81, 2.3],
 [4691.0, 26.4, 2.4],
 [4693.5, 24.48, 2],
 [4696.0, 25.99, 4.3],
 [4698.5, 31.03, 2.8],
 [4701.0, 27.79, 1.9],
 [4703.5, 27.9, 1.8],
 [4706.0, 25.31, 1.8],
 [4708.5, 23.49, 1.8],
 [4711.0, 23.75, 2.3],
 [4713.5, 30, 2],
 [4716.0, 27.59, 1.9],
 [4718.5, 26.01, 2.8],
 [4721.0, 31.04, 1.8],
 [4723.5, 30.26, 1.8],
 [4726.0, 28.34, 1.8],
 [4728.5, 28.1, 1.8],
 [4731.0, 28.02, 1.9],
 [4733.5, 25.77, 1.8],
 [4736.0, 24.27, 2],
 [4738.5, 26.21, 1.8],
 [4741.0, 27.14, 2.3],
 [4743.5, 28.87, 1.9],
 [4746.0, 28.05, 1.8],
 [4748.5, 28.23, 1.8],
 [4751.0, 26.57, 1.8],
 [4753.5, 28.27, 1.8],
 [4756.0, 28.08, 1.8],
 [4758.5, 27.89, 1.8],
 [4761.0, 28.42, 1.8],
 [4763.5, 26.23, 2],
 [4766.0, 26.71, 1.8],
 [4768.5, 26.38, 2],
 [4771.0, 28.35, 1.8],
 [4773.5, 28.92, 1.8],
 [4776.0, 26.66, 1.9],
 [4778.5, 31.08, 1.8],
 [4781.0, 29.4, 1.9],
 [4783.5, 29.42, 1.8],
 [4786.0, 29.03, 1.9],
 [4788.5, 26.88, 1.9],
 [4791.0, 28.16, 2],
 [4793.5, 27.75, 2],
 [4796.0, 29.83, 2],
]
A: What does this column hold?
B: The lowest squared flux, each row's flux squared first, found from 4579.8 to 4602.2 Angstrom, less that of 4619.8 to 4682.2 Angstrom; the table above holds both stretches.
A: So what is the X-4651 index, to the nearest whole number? -59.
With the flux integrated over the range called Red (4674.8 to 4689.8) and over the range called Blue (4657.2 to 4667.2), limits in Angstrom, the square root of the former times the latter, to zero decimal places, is 336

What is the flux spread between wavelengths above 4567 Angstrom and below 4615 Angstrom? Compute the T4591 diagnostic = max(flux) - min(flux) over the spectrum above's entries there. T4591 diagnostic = 10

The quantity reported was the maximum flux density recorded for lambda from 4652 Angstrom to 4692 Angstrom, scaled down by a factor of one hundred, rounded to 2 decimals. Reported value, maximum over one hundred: 0.33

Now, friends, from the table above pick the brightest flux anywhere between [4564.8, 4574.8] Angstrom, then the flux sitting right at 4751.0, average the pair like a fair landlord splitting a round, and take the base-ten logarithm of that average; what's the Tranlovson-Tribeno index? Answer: 1.443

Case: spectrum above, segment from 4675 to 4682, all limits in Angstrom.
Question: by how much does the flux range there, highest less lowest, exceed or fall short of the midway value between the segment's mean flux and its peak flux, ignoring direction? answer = 25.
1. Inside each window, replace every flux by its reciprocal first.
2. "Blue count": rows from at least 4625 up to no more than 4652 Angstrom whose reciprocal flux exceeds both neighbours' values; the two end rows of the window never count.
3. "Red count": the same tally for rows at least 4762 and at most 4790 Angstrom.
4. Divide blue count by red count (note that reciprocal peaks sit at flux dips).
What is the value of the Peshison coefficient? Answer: 1.00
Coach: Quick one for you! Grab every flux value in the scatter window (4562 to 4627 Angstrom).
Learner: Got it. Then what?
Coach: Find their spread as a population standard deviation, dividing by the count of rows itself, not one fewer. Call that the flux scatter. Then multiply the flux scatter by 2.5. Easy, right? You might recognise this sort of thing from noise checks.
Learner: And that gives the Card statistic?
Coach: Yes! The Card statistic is 6.3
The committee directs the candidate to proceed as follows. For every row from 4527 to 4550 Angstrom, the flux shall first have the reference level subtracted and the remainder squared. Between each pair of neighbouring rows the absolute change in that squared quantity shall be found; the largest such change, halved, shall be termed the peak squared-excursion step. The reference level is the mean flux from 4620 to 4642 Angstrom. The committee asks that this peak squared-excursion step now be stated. 22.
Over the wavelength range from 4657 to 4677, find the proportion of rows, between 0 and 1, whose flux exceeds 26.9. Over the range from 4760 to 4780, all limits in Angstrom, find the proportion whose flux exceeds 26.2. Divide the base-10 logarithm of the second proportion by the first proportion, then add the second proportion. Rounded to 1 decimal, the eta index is 1.0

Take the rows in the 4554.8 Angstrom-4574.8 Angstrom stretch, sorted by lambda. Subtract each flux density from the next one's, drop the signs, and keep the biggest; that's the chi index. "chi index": 11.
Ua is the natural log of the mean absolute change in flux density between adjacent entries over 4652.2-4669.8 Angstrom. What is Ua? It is 1.4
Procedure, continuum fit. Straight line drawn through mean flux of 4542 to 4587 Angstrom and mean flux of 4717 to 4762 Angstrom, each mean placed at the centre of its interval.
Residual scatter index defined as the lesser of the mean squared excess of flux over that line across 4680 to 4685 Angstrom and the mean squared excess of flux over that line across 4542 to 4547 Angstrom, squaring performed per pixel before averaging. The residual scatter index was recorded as 8.3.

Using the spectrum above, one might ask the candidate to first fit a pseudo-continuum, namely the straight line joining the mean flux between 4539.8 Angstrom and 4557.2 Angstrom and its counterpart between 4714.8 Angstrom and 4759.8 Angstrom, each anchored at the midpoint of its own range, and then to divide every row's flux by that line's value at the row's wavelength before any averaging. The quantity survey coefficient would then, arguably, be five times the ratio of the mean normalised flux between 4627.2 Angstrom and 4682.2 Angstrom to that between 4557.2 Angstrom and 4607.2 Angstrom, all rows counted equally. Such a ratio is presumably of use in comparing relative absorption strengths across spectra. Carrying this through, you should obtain 4.91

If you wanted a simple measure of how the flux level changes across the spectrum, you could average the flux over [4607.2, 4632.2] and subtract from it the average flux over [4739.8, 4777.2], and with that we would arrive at 1.0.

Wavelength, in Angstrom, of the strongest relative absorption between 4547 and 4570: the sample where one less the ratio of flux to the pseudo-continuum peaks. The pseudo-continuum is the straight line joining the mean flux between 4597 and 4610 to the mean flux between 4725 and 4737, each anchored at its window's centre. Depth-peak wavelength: 4551.0 Angstrom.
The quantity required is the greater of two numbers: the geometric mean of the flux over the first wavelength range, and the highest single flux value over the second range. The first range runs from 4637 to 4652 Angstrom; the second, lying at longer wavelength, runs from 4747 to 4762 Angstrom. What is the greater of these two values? 28.4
